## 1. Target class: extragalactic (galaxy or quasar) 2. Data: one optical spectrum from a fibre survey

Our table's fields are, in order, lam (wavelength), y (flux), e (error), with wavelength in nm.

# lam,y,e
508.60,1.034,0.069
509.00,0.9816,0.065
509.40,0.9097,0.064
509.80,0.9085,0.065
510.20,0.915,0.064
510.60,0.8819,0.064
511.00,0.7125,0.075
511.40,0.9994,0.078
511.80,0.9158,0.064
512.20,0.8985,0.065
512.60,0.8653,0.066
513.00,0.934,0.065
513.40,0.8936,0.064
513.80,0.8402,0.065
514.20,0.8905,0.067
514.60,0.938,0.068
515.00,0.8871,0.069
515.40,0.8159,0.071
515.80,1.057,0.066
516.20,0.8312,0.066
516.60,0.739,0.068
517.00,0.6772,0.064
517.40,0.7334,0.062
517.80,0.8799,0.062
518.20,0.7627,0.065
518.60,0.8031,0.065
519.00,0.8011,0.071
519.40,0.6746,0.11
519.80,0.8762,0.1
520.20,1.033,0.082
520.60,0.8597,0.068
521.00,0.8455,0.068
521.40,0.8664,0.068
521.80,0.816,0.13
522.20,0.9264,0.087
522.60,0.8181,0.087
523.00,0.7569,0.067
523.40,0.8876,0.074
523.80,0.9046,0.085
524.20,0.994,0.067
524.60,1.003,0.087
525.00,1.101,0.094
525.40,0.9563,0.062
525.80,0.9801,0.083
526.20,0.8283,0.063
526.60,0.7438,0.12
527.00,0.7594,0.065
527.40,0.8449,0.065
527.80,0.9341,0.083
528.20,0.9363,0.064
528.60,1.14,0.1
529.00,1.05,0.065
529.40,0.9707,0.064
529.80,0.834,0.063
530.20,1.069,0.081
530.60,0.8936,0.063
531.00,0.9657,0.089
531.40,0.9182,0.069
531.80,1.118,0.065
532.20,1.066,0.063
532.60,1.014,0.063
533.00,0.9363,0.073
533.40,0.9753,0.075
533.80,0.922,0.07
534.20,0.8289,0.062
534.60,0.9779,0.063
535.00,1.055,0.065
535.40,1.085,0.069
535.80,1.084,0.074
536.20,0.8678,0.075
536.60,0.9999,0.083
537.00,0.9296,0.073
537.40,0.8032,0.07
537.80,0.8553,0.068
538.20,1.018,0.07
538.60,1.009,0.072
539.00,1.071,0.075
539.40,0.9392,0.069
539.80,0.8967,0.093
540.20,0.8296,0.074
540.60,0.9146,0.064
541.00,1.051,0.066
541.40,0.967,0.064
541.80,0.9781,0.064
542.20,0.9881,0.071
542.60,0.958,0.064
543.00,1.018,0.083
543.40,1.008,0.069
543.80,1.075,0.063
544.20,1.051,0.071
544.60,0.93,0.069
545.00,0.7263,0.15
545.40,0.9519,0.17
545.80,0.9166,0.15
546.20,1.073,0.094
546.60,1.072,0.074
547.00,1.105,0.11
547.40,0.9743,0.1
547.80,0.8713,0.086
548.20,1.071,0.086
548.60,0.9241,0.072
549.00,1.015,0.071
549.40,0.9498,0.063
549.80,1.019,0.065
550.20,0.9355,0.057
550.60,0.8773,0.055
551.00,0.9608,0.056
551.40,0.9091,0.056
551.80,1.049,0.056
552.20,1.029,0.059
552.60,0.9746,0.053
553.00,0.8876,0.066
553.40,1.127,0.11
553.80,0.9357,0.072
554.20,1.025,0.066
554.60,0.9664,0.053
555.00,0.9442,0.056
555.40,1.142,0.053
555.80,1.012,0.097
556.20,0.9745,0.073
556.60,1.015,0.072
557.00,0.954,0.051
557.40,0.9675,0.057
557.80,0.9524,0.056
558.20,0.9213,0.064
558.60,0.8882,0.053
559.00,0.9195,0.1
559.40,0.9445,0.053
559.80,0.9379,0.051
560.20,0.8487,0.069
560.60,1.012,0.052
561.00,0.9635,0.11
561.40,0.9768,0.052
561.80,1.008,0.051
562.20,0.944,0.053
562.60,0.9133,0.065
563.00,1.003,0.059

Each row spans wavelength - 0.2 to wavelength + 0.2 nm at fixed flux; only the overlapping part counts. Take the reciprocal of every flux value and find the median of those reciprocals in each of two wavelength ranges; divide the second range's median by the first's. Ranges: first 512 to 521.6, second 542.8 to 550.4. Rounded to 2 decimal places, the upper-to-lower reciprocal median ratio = 0.86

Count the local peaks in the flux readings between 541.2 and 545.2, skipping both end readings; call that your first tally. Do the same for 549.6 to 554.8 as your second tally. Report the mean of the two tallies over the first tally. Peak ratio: 1.17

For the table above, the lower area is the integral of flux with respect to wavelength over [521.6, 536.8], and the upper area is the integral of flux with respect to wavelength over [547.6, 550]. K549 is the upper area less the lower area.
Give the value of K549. -12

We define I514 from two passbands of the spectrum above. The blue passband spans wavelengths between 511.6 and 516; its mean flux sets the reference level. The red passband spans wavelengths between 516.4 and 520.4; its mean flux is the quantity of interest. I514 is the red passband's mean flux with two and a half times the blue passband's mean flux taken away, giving -1.46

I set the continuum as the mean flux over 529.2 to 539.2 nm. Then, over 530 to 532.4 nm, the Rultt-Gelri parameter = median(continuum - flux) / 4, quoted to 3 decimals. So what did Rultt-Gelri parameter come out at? -0.011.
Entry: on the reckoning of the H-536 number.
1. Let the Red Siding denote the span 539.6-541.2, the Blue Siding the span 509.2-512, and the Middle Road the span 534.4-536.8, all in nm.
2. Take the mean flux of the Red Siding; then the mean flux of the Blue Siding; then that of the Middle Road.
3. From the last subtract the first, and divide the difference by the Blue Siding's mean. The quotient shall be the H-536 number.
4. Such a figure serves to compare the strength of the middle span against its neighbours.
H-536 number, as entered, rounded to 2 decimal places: 0.10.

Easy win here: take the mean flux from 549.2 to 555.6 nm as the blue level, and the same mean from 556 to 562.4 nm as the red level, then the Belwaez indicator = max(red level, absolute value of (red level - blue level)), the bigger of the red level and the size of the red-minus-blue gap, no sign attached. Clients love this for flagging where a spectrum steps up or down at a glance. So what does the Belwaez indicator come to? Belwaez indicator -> 0.952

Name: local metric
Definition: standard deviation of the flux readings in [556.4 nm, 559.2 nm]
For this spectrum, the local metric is 0.04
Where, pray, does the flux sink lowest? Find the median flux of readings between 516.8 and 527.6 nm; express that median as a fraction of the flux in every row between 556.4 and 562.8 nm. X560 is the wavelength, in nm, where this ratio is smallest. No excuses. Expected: 556.60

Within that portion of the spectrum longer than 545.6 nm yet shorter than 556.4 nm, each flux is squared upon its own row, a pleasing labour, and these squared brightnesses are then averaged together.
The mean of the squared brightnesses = 0.99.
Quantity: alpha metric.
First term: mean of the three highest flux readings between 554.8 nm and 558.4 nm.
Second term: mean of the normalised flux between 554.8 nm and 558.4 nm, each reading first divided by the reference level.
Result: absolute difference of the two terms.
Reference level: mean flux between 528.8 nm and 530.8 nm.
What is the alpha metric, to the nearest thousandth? 0.032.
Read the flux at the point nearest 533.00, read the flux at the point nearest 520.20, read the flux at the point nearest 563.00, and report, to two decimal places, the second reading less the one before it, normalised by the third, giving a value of 0.10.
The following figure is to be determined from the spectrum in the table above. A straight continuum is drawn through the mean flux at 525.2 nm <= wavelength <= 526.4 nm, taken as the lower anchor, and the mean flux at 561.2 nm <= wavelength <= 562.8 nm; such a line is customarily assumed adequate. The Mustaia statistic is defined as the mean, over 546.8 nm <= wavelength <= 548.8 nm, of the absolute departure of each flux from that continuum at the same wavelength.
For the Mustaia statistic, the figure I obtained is 0.082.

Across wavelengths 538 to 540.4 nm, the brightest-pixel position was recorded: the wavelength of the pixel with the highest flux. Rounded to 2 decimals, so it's 539.00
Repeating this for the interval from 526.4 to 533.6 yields 528.60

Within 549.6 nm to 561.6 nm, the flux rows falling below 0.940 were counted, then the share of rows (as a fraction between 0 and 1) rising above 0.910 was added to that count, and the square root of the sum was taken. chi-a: 3.3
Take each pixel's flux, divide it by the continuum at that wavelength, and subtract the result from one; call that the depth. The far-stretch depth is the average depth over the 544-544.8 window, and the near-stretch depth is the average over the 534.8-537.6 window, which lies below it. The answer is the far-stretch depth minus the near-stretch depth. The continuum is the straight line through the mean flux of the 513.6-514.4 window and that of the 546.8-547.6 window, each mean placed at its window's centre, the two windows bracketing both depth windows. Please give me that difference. 0.03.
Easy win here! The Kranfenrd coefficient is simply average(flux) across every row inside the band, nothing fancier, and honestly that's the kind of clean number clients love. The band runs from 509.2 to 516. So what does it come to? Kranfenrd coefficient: 0.90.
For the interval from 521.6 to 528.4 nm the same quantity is 0.89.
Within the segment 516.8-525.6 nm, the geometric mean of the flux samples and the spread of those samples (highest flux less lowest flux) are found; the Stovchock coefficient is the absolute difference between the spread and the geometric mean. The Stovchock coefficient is 0.43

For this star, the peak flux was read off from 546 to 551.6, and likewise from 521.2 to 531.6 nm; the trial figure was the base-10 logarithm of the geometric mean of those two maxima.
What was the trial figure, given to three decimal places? 0.050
